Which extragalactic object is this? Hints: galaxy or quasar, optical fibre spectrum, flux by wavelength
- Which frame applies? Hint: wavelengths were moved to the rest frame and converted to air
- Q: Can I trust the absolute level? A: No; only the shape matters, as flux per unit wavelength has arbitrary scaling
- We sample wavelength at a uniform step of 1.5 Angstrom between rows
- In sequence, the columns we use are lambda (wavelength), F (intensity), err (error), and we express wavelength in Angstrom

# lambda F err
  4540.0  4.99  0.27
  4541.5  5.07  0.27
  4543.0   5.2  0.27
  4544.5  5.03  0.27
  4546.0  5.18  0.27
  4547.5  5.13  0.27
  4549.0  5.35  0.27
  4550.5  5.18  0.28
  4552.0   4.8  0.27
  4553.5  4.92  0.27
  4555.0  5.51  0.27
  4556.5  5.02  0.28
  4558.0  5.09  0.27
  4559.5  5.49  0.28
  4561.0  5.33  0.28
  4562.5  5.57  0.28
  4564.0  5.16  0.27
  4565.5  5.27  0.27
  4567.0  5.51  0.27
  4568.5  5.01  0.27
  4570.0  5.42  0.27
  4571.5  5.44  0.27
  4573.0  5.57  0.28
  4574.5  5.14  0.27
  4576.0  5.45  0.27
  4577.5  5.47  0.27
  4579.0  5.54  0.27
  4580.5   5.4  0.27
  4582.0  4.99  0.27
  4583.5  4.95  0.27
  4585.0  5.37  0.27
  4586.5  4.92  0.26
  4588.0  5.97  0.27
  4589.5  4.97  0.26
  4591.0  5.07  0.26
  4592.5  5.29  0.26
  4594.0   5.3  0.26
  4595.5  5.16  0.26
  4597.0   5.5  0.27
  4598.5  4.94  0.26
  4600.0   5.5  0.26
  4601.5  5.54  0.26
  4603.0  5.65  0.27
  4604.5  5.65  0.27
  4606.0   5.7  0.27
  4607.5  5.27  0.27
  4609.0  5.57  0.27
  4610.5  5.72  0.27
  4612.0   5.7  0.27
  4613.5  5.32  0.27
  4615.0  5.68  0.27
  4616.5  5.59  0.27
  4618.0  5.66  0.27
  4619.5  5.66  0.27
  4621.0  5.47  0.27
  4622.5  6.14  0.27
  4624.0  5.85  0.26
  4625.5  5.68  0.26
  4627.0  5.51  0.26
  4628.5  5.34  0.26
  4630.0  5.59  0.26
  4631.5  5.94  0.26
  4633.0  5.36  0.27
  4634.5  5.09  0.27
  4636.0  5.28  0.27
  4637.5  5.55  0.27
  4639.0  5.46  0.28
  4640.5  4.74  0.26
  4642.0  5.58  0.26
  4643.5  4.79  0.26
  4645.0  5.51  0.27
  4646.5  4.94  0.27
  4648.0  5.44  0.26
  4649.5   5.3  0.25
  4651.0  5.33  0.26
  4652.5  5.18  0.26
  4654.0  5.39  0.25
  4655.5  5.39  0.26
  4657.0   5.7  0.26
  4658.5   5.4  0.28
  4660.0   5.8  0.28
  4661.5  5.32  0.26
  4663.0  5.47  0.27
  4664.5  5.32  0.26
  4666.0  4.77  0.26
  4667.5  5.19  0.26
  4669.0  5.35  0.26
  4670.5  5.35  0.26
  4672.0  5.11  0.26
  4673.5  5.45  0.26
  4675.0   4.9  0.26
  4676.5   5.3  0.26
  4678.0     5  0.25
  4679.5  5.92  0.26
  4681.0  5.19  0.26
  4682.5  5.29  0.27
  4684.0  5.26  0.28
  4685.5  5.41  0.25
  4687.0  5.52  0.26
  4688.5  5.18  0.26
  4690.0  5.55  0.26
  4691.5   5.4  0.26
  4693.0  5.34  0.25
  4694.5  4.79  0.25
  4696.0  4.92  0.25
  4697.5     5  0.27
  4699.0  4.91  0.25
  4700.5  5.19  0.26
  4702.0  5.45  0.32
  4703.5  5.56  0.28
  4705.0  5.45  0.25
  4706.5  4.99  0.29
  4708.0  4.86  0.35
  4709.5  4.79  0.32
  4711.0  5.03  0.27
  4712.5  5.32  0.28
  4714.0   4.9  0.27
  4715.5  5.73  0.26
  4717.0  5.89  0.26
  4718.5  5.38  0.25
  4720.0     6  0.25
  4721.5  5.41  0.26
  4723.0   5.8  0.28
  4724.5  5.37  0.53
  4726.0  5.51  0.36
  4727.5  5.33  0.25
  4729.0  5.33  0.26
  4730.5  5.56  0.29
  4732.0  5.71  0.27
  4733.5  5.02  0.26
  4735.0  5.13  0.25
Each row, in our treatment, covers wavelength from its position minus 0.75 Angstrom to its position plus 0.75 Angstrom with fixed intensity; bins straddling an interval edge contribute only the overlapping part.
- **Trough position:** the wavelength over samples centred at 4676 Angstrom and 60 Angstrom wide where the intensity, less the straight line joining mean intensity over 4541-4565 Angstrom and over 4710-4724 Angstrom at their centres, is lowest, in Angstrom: 4694.5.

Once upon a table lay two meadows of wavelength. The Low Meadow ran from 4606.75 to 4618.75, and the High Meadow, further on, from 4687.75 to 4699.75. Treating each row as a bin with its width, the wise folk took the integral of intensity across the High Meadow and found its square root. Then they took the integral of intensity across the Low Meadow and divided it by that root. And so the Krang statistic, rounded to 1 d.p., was 8.5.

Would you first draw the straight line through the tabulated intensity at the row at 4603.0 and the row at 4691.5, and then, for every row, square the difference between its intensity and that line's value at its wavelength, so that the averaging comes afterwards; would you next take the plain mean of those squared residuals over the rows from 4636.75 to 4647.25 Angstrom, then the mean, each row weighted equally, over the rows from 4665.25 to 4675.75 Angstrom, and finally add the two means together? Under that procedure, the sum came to 0.37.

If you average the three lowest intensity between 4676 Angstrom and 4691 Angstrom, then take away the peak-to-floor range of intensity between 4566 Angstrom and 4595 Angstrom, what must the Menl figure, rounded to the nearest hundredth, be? 4.07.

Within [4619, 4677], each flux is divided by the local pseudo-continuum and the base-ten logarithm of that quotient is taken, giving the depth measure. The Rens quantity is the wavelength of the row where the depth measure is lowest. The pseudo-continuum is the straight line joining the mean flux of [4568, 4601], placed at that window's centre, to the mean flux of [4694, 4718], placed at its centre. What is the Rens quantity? 4640.5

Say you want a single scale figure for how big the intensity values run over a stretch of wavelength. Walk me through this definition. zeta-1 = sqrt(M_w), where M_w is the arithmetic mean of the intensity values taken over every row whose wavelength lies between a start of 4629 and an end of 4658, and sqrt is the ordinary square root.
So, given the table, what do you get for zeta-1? 2.312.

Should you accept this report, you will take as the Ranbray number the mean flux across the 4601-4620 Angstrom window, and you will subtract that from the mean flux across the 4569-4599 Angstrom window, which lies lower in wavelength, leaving -0.30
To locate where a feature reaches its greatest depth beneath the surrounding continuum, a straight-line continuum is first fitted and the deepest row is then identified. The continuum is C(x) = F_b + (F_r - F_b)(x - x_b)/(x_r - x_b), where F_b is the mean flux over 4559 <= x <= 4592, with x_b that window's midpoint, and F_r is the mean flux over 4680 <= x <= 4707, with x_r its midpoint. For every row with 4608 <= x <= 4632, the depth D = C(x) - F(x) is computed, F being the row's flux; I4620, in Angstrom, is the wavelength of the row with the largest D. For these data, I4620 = 4613.5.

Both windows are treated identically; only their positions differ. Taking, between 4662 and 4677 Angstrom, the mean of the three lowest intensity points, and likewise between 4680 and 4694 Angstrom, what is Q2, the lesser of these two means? 4.9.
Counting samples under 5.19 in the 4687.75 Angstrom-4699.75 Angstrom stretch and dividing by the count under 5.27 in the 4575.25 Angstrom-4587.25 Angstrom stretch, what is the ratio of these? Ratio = 1.7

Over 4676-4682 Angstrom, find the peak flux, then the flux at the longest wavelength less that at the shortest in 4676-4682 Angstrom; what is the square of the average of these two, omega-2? 8.44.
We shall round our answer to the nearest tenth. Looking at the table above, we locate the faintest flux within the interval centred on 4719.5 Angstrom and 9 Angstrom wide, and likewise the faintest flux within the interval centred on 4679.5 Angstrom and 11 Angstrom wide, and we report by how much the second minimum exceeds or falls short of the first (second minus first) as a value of -0.5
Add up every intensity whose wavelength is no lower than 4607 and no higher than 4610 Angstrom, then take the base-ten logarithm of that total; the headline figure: 1.04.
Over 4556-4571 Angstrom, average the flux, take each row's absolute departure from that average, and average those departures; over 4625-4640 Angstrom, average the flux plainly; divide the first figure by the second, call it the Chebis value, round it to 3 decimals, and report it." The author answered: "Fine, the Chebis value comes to 0.032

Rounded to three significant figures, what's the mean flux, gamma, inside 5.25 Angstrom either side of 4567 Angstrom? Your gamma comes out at 5.34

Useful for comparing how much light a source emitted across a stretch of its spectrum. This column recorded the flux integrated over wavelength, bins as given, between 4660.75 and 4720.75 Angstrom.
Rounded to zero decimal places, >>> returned 316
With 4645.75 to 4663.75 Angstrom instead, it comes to 97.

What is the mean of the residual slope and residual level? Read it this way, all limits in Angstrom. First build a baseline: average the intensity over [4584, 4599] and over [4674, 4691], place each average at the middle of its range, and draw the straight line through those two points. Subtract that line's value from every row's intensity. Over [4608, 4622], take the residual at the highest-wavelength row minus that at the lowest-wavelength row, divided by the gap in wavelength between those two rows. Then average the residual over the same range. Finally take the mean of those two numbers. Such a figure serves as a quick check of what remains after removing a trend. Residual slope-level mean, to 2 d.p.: 0.16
